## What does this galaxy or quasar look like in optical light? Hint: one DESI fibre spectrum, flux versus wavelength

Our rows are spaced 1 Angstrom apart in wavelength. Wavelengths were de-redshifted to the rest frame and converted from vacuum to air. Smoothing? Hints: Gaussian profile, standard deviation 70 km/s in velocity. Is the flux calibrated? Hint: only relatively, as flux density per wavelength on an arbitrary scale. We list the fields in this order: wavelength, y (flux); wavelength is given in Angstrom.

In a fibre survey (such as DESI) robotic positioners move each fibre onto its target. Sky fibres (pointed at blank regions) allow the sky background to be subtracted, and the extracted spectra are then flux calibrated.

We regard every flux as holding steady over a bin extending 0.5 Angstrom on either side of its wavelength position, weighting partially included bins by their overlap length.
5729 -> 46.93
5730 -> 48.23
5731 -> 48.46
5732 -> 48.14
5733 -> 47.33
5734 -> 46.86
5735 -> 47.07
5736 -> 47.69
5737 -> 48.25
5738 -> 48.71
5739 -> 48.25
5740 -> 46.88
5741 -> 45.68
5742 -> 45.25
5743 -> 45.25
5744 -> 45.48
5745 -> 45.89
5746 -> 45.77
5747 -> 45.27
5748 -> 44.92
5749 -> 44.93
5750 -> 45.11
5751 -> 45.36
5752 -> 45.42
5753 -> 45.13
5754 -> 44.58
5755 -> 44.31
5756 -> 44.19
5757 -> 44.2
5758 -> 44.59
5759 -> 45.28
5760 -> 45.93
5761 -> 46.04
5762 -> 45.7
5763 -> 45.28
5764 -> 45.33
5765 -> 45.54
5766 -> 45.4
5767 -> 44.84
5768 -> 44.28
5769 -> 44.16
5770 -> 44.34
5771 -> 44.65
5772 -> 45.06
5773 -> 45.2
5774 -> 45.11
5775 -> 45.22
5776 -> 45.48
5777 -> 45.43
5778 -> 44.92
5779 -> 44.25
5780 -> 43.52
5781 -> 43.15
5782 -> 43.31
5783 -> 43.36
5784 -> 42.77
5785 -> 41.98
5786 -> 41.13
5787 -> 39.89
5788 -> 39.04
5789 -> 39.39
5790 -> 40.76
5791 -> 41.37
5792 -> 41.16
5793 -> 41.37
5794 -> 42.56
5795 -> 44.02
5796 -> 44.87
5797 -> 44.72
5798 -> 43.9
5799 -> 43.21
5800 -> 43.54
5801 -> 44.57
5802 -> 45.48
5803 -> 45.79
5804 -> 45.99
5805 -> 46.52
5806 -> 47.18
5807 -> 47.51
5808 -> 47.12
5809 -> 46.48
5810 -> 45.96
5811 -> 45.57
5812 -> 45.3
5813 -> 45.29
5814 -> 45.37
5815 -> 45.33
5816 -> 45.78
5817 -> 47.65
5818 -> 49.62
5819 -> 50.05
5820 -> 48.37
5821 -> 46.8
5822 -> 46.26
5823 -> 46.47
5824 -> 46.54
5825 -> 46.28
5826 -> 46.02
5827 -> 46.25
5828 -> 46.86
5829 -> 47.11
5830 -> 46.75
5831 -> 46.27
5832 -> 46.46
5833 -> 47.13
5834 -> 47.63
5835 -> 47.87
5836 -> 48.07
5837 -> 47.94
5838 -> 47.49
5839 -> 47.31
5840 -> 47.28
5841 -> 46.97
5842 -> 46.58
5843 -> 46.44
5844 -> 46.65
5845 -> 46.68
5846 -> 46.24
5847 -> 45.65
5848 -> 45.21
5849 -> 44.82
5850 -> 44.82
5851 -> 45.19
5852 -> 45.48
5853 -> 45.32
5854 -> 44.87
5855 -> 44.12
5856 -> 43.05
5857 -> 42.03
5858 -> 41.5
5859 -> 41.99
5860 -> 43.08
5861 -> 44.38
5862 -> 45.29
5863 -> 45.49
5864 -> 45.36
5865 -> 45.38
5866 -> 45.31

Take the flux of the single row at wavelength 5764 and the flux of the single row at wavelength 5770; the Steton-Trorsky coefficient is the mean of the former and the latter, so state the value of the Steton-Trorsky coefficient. 44.8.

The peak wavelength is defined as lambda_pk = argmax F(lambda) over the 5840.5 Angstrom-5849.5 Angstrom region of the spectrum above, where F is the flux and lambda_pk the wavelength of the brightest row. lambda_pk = 5841 Angstrom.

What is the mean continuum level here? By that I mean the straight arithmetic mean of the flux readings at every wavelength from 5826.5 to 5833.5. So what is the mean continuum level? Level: 46.7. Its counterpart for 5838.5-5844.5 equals 46.9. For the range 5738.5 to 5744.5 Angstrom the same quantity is 46.1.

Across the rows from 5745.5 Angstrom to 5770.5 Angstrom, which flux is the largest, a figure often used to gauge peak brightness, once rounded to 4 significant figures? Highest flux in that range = 46.04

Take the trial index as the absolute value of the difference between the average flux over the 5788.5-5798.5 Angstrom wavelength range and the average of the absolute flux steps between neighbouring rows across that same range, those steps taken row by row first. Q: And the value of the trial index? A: 41.6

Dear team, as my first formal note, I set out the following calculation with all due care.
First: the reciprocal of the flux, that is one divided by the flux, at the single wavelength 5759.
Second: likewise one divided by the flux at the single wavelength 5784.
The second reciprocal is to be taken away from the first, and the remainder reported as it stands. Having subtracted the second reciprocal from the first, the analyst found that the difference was -0.0013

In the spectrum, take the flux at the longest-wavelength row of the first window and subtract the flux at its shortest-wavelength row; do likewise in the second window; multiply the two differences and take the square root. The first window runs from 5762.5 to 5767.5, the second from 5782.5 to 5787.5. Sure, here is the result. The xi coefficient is 1.2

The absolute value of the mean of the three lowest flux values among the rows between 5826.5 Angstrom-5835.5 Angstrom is 46.3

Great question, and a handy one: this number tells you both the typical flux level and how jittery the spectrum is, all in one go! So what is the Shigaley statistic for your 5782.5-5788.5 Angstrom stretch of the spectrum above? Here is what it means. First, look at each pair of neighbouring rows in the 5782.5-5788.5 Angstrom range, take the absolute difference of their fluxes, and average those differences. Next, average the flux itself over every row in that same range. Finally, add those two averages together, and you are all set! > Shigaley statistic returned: 42.2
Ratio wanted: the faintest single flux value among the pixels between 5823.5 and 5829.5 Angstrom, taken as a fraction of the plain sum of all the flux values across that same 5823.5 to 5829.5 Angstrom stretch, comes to 0.165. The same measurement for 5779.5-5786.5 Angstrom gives 0.137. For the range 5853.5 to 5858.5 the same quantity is 0.193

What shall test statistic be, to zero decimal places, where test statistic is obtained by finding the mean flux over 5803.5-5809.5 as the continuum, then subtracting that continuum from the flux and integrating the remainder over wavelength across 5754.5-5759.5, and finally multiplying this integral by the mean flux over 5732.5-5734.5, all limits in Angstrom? -538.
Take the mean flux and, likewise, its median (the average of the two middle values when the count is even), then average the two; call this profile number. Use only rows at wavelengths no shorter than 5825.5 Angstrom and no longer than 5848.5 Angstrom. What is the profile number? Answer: 46.8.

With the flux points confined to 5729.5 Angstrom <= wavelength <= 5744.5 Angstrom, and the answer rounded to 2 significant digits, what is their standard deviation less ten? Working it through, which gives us -8.8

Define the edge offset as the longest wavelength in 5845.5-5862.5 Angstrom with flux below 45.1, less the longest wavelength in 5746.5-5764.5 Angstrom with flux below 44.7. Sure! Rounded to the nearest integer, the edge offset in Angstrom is 103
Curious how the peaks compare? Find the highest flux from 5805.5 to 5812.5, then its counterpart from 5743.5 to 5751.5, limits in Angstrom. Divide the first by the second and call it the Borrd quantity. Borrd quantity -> 1.04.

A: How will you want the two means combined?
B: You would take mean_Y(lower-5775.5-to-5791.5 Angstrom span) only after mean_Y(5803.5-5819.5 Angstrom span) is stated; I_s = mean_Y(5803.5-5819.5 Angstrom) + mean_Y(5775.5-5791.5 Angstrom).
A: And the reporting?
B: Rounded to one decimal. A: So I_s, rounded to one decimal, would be 89.2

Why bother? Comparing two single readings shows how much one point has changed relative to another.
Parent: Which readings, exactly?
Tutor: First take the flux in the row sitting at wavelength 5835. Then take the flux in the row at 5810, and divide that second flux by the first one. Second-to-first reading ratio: 0.96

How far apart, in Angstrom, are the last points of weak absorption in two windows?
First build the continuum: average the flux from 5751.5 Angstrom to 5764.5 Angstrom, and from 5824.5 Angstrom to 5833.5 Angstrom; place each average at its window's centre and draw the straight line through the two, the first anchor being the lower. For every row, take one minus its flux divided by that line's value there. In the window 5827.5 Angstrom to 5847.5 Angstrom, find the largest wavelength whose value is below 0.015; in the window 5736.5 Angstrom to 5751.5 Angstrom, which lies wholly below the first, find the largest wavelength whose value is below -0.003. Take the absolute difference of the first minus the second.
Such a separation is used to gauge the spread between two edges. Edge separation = 95 Angstrom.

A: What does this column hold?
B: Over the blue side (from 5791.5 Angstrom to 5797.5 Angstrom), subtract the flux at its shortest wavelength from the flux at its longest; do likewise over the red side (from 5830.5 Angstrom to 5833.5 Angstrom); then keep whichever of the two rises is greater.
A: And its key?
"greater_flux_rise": 3.6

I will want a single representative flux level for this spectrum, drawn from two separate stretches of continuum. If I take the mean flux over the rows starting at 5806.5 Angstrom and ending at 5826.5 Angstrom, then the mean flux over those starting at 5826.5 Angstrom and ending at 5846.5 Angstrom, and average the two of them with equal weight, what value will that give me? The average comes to 46.8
